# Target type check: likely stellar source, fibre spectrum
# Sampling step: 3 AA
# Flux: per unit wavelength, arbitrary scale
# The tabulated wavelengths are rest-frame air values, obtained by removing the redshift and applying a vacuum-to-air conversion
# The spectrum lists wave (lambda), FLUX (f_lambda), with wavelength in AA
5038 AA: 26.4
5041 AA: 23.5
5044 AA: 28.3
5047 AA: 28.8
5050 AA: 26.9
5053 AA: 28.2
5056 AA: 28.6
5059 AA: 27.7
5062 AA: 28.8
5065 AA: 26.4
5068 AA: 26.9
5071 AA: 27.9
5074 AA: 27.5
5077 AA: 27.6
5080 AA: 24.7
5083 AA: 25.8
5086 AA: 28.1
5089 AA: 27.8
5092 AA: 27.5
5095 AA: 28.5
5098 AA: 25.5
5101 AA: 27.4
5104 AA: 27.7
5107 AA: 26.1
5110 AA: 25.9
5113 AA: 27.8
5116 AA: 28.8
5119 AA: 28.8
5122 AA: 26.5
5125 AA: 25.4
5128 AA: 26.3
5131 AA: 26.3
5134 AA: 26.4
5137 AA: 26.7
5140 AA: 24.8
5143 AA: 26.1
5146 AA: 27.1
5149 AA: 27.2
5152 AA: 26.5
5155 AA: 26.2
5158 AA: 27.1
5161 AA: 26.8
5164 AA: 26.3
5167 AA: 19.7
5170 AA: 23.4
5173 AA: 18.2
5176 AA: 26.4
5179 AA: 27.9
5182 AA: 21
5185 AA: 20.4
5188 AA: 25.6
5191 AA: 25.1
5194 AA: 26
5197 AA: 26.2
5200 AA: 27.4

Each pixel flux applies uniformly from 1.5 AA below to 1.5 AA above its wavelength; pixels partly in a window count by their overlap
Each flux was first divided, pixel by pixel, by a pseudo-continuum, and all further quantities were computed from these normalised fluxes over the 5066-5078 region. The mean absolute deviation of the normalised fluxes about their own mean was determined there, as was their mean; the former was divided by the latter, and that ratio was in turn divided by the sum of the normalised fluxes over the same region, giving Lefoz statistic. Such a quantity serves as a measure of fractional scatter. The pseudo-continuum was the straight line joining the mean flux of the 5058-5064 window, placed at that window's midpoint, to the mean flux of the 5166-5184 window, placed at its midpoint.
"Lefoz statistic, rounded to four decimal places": 0.0036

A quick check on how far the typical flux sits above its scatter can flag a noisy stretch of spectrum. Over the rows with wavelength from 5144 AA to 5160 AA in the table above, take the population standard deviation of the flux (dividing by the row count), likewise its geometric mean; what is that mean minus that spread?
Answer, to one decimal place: 26.4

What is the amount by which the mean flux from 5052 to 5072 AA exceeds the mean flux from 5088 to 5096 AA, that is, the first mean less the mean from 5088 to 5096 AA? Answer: -0.1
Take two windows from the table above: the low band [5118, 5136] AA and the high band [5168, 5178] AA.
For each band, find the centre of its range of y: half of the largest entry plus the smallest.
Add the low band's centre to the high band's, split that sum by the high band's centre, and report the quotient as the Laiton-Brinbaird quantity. 2.22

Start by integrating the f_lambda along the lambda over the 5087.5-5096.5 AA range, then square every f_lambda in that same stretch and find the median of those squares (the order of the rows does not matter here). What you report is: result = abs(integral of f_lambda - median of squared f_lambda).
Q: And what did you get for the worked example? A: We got 521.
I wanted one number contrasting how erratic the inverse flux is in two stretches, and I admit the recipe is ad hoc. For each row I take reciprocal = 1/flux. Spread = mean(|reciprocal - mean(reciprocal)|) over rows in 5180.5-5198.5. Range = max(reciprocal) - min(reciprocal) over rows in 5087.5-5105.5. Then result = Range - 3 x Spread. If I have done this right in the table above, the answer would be -0.008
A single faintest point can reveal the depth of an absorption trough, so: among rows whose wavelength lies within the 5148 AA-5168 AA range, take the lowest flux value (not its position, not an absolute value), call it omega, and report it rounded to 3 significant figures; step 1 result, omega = 19.7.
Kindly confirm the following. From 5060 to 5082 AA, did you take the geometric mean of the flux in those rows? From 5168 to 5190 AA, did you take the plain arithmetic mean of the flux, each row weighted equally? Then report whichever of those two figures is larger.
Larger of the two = 27.1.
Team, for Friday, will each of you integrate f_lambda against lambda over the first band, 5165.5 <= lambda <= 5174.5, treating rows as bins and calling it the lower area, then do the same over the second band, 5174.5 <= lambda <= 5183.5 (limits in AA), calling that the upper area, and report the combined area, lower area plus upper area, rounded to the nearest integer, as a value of 410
